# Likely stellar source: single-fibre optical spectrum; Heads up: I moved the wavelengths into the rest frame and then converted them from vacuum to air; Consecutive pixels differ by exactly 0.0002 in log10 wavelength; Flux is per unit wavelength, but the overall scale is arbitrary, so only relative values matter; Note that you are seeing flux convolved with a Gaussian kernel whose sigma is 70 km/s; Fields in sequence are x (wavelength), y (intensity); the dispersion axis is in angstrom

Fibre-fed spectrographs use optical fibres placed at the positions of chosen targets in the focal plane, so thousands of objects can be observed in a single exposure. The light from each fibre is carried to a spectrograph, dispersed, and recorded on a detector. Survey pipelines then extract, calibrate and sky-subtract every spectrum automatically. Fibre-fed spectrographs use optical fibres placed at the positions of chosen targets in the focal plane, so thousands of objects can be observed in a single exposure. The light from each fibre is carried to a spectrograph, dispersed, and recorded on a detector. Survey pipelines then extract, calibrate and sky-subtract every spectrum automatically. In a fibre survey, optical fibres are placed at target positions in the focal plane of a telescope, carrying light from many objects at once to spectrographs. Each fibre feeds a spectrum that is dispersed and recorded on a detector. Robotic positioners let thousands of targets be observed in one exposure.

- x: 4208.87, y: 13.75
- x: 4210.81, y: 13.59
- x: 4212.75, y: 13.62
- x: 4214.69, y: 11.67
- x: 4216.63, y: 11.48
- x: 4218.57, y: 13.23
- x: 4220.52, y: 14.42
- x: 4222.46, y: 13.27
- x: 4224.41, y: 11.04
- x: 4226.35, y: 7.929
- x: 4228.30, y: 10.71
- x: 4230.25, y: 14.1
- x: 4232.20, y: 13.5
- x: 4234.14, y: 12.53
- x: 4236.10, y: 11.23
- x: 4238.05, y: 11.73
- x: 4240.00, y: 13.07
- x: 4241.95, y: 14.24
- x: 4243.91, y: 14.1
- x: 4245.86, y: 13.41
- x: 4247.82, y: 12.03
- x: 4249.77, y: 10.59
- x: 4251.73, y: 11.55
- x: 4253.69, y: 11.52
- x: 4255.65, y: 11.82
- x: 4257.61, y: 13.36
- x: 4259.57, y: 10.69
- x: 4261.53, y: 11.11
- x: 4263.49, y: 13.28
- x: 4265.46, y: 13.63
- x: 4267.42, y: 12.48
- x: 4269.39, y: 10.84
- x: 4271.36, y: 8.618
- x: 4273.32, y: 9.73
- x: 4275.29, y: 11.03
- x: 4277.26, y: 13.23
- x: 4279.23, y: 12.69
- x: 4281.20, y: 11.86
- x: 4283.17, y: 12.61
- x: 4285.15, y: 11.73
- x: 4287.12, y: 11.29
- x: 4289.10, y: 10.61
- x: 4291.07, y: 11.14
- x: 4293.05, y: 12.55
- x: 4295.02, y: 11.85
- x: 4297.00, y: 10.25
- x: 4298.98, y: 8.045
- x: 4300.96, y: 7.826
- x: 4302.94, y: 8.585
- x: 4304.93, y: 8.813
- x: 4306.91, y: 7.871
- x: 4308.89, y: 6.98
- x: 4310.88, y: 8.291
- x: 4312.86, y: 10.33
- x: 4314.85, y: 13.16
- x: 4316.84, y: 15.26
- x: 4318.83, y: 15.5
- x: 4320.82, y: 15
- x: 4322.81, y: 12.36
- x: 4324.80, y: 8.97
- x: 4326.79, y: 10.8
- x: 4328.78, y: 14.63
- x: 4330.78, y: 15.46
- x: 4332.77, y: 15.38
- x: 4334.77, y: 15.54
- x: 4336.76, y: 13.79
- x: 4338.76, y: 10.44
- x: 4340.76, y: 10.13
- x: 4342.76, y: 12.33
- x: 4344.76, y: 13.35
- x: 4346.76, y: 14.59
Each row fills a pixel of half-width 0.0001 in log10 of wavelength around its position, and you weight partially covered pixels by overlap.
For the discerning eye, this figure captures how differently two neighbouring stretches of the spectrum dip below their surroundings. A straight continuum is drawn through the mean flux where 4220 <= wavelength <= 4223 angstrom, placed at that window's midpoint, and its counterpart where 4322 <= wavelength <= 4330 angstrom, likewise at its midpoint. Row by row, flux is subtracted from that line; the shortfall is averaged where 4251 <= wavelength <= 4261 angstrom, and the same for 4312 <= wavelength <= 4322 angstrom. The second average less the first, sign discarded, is 3.3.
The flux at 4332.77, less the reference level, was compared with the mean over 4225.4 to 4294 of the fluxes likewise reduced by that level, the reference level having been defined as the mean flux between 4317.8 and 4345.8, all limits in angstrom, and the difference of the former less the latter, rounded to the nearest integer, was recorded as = 3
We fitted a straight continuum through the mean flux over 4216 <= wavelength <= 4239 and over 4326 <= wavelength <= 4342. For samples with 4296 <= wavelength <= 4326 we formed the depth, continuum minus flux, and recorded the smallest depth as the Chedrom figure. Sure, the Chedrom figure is -2.4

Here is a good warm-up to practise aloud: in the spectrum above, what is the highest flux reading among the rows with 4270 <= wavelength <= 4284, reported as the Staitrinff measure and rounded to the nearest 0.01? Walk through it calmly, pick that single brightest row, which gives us 13.23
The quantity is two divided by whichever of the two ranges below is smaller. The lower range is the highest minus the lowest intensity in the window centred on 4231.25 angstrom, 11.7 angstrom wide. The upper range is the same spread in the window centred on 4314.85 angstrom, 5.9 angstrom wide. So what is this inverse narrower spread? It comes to 0.41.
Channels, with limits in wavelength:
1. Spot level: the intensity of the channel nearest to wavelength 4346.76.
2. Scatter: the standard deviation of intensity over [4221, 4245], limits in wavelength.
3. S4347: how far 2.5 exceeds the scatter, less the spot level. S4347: -13.9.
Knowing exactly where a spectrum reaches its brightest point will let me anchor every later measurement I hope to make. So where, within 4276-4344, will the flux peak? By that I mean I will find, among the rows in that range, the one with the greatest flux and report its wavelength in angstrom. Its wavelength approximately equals 4334.77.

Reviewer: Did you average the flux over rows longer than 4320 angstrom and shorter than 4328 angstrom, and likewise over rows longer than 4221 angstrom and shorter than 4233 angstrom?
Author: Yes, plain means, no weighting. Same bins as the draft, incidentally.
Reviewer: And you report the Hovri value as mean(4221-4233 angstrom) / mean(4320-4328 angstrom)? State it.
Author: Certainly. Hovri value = 1.00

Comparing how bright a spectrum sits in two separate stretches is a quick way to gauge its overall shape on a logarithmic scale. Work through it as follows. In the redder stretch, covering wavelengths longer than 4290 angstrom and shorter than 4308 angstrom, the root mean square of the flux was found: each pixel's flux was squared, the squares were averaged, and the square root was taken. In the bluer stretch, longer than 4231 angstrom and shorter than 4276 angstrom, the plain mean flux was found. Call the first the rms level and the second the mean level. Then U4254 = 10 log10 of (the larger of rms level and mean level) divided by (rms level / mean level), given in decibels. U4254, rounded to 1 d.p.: 11.7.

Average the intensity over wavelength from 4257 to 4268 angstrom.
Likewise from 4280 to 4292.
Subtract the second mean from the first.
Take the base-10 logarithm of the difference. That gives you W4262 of -0.1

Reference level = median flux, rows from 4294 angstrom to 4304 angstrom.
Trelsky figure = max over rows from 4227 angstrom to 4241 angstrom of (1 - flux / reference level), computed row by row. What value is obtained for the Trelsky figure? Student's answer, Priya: -0.25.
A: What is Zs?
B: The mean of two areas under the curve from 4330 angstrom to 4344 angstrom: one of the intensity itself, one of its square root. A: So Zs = 118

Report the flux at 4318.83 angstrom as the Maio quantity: 15.5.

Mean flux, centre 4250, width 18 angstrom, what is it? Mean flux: 12.5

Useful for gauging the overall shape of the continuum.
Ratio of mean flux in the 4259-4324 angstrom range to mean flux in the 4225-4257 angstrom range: 0.92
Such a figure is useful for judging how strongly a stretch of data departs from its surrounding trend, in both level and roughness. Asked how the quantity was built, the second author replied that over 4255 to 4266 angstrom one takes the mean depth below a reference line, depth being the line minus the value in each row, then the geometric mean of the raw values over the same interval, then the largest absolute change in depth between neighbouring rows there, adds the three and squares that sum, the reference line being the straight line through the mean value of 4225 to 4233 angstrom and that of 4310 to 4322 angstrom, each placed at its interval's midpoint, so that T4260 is 216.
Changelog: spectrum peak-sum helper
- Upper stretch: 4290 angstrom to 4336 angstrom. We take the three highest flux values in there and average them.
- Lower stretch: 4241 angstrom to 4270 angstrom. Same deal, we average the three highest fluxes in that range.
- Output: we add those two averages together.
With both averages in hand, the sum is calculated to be 29.5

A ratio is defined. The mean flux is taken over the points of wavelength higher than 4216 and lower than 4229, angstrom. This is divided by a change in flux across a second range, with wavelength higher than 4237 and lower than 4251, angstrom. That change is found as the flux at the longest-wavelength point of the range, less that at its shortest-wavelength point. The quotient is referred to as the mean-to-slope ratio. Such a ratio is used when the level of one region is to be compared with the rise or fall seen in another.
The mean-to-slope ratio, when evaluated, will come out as -10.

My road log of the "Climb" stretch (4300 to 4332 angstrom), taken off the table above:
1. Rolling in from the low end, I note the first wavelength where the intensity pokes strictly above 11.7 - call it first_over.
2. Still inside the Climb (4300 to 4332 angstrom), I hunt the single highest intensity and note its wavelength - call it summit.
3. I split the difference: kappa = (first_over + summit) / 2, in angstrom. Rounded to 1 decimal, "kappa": 4316.8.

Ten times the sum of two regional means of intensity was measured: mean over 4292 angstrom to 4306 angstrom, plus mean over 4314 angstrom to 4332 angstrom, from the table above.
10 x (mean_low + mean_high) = 232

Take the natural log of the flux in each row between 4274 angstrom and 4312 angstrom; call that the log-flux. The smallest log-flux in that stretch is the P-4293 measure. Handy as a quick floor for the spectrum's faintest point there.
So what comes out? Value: 1.9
